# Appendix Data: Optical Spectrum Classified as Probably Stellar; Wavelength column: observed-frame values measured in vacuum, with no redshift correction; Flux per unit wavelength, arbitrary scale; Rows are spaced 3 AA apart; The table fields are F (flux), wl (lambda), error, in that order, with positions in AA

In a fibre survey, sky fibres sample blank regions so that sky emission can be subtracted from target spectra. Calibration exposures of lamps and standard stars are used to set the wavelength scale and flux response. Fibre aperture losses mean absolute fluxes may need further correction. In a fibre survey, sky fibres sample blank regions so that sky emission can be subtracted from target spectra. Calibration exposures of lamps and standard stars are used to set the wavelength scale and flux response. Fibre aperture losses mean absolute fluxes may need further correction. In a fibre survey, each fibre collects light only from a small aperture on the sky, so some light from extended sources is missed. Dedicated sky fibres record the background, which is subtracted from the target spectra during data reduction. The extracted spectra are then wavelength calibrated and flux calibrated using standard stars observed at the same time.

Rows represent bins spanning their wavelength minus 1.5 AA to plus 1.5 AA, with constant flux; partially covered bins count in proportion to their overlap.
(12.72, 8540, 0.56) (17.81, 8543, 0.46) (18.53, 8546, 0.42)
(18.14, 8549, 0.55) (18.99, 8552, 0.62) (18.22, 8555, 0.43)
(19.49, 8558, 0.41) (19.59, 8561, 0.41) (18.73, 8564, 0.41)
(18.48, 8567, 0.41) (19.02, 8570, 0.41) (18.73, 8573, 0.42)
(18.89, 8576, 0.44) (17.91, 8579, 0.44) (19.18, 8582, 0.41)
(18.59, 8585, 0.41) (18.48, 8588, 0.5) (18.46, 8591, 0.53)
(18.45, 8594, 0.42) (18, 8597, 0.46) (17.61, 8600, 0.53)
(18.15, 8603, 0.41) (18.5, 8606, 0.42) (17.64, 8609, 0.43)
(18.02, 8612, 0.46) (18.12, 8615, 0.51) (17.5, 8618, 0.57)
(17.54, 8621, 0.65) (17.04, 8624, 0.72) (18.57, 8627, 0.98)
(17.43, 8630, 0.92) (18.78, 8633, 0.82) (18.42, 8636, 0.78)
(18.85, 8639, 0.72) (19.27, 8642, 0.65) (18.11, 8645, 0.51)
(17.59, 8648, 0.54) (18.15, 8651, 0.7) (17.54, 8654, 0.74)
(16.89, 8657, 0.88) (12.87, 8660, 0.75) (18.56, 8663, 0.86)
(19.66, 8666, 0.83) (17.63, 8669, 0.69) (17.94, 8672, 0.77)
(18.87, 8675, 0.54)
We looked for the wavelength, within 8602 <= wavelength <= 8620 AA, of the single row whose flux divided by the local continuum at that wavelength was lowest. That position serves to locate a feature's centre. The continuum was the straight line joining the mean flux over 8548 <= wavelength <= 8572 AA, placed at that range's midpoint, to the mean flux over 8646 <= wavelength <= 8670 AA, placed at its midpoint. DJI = 8618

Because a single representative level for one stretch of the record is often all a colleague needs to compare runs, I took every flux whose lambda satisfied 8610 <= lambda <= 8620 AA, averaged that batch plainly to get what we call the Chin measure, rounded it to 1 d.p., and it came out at 17.9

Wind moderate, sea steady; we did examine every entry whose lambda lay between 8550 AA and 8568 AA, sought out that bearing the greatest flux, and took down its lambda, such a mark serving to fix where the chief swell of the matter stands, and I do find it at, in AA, 8561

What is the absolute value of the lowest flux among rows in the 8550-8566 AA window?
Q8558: 18.2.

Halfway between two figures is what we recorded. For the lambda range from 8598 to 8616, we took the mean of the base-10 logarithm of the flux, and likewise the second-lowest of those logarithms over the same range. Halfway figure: 1.25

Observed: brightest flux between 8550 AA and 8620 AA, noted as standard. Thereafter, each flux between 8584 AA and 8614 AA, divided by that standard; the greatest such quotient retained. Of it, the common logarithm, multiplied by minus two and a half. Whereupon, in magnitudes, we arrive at 0.057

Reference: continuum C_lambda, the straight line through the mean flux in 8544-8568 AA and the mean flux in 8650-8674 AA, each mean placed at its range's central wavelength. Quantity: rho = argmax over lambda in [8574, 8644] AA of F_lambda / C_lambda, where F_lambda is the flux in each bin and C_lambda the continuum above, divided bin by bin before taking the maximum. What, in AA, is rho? 8642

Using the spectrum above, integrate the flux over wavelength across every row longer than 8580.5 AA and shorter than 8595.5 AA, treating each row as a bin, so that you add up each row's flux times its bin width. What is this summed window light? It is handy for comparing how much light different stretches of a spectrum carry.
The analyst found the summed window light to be 279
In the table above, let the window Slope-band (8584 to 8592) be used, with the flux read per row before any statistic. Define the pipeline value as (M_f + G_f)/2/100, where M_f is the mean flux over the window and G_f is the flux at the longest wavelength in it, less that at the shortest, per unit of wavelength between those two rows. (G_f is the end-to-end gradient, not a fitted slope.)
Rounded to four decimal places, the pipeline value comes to 0.0924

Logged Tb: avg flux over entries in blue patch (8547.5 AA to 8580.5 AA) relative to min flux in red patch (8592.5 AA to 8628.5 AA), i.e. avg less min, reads 1.7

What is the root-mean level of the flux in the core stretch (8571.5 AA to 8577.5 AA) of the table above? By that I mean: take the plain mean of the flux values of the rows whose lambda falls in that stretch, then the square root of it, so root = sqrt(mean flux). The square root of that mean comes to 4.34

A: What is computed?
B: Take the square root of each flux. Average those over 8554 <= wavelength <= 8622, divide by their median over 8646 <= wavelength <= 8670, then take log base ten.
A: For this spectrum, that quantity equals 0.010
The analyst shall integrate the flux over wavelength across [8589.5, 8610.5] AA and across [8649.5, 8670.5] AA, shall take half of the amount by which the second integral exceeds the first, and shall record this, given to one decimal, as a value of -8.3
